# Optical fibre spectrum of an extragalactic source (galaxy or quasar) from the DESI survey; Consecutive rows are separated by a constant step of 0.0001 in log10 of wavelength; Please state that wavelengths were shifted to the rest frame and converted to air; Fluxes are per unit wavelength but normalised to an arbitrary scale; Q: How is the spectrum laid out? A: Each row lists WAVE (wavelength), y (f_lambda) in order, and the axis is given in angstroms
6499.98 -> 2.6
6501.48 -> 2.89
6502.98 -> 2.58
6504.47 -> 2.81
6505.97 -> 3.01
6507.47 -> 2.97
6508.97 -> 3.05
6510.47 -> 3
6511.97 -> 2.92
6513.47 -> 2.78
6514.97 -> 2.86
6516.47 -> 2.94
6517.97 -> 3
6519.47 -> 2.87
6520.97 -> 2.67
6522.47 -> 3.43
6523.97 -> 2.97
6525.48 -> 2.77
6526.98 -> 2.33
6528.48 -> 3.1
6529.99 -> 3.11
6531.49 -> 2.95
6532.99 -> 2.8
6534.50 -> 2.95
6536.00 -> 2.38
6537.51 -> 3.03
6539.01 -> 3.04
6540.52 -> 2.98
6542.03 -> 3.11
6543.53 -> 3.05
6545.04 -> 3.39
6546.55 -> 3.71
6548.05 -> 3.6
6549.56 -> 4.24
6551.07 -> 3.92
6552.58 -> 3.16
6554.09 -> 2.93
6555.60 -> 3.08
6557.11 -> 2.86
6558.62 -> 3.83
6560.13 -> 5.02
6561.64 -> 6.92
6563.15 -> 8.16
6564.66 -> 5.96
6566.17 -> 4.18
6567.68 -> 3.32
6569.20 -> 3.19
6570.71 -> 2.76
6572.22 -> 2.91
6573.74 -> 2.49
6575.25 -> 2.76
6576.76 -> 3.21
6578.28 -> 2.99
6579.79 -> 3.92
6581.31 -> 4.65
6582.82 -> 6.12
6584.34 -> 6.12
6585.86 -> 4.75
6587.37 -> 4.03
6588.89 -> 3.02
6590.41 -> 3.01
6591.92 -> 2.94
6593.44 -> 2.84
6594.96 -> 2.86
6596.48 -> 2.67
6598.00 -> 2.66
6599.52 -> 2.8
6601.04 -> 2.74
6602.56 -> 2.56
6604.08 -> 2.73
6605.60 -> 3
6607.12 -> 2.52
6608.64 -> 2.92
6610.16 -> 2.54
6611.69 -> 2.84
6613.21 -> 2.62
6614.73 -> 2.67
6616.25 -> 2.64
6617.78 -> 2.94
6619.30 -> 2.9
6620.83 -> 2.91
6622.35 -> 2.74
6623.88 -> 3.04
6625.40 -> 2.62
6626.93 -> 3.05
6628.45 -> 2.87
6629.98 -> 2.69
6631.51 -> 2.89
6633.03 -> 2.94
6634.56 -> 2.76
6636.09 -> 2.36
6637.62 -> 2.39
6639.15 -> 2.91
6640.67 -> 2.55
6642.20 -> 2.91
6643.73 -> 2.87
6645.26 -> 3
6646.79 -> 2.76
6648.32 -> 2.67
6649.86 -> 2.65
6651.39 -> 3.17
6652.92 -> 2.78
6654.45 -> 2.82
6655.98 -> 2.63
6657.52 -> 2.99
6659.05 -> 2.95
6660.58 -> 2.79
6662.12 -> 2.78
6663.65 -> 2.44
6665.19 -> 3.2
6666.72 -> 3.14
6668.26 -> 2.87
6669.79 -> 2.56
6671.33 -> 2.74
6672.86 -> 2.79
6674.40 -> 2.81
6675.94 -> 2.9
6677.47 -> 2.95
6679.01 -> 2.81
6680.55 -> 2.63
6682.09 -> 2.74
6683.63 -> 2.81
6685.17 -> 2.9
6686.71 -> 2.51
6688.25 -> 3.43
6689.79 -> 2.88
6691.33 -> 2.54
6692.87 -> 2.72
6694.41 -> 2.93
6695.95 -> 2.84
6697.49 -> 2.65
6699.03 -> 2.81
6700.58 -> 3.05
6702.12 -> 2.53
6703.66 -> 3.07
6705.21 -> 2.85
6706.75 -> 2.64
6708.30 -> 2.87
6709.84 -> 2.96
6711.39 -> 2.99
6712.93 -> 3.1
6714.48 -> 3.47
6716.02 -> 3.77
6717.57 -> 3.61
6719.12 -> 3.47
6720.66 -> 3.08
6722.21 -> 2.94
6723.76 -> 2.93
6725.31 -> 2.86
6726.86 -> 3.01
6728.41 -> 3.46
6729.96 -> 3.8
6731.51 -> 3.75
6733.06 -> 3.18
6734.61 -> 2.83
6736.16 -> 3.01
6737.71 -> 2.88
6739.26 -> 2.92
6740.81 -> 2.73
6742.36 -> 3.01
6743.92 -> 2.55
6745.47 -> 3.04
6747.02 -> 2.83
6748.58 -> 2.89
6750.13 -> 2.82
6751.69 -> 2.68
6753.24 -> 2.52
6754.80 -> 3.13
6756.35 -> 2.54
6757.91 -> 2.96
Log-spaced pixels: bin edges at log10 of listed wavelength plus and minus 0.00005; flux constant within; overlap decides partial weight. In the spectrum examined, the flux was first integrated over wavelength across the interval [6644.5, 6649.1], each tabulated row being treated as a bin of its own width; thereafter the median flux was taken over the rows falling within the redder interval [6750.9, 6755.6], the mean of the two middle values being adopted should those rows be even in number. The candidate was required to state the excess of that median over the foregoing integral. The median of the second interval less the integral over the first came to -10.2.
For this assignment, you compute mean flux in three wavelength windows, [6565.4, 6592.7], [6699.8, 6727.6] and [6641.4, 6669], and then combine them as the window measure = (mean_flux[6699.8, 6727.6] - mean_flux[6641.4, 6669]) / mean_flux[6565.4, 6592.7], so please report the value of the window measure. 0.06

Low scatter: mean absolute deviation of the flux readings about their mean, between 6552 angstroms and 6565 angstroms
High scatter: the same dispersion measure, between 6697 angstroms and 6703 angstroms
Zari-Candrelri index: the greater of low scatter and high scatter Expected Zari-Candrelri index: 1.65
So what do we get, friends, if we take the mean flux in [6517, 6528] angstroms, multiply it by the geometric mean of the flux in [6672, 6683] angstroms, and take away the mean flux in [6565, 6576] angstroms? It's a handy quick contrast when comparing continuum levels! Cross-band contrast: 4.9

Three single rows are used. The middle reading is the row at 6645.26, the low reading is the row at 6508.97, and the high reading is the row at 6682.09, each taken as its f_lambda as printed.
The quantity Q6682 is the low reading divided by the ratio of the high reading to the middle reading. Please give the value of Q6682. 3.34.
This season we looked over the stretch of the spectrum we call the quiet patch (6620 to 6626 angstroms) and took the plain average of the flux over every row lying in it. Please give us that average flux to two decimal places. 2.83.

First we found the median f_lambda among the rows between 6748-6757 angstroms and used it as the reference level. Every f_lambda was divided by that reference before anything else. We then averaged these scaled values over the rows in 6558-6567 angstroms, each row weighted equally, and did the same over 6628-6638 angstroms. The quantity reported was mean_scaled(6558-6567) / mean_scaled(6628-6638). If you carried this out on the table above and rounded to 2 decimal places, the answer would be 2.10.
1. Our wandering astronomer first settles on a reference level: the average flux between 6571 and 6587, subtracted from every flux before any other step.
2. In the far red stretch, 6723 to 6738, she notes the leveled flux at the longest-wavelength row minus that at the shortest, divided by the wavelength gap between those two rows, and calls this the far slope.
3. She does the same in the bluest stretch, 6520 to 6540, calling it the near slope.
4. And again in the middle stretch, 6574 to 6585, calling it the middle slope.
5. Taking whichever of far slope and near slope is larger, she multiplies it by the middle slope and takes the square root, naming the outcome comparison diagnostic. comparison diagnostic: 0.087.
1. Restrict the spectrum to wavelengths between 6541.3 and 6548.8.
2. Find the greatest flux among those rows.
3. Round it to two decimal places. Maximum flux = 3.71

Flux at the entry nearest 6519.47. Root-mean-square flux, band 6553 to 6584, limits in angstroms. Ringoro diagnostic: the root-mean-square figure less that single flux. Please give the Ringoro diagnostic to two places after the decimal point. 1.48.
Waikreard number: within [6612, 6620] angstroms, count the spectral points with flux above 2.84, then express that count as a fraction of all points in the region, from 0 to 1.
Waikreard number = 0.4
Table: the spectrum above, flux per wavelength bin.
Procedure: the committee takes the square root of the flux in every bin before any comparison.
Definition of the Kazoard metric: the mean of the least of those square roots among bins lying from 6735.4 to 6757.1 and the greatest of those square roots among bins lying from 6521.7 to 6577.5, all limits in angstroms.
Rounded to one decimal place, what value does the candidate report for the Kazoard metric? 2.2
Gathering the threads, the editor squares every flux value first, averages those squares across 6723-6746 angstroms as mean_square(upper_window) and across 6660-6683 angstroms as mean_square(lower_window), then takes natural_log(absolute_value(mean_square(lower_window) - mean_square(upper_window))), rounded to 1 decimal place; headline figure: 0.5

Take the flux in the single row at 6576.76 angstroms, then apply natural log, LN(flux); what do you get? 1.17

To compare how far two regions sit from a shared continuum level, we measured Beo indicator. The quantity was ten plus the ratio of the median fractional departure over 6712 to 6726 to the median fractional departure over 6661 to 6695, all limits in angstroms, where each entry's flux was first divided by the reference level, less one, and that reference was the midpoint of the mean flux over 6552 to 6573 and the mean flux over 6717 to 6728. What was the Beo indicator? 10.7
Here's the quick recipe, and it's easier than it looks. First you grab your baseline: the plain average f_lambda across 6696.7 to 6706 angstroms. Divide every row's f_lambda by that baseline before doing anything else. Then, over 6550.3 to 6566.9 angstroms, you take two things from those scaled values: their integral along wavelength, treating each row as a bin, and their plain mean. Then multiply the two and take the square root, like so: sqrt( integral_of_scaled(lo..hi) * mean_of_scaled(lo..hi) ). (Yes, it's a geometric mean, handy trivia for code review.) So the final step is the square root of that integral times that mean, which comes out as 6.6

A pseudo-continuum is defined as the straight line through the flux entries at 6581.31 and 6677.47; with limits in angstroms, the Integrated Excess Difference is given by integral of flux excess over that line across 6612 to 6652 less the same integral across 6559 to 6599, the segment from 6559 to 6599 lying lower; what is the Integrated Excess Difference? -10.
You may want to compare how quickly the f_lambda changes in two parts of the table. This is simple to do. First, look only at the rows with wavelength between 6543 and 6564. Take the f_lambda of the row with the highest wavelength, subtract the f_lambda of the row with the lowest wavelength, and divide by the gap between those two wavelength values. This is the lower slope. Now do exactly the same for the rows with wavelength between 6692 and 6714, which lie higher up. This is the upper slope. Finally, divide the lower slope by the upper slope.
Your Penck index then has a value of 13.7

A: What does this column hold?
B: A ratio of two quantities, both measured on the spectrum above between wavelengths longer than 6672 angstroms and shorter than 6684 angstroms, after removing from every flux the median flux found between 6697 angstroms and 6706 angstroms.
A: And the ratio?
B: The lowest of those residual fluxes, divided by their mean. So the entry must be 8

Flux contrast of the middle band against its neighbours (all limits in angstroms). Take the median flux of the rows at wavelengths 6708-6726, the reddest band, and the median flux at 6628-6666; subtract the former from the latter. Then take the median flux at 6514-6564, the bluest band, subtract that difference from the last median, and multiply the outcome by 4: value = 13.1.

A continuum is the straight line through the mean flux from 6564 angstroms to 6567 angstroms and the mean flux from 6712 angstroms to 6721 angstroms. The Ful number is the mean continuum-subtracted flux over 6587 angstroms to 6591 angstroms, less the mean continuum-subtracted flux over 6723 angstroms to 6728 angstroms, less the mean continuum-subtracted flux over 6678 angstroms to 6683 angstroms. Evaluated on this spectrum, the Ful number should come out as 0.0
